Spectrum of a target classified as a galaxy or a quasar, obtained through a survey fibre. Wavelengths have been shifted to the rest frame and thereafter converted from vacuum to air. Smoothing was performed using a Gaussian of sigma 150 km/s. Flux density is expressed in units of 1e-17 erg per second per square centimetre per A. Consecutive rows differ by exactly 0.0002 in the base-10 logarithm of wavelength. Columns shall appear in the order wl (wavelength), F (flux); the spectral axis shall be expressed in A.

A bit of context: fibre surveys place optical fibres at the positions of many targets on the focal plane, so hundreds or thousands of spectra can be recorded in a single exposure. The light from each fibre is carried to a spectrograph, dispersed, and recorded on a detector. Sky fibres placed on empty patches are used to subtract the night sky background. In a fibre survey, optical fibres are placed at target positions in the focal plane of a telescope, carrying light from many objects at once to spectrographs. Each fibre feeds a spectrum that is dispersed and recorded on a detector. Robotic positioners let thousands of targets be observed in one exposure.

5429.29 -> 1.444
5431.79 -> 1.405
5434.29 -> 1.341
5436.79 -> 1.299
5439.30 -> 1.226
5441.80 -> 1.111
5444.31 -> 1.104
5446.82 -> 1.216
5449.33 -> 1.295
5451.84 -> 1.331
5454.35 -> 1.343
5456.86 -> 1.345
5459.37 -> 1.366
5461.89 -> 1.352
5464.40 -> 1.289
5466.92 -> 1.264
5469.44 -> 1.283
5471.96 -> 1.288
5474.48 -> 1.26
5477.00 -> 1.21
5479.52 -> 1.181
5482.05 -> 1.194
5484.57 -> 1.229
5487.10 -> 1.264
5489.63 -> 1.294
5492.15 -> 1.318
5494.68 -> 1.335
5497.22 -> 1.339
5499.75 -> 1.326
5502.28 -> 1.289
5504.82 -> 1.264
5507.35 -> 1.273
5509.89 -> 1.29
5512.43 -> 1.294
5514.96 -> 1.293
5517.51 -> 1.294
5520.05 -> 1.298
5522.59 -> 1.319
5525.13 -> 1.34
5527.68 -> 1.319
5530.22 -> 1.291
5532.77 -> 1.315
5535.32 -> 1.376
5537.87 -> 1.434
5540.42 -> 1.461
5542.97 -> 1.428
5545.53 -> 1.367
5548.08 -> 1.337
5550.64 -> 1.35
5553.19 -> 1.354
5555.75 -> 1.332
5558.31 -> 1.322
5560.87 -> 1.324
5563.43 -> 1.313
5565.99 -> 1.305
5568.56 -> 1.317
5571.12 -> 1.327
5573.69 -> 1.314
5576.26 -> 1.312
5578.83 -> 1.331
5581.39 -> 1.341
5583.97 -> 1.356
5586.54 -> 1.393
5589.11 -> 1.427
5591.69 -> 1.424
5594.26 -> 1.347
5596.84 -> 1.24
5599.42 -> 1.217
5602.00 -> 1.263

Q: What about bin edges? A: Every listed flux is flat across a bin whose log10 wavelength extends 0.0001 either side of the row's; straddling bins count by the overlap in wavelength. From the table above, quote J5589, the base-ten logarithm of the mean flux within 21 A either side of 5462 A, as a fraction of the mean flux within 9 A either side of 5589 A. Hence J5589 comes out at -0.033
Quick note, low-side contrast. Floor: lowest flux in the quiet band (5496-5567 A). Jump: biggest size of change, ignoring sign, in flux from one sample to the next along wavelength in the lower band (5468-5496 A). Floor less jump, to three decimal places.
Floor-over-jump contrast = 1.214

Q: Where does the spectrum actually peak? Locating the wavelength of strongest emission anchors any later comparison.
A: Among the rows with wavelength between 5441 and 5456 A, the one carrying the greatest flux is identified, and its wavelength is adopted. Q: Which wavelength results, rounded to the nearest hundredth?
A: 5454.35 A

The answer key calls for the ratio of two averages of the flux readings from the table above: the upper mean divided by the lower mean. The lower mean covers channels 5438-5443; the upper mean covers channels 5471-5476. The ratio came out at 1.09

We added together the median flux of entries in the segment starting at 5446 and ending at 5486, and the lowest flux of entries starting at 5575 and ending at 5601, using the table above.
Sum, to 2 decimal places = 2.50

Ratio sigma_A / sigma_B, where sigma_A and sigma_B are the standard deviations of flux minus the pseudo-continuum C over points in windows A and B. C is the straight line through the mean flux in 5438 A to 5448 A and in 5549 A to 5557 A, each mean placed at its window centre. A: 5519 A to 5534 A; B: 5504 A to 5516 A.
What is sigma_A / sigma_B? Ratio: 2.5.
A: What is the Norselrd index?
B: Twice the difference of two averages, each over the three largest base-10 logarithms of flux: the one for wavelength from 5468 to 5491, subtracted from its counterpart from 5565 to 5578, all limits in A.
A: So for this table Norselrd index 0.021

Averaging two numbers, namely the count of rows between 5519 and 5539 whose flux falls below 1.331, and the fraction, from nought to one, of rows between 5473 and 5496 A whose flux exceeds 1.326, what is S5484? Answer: 2.6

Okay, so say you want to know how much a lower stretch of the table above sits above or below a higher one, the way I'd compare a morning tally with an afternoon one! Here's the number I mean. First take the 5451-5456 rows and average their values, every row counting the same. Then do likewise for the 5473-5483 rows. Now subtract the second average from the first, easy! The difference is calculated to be 0.13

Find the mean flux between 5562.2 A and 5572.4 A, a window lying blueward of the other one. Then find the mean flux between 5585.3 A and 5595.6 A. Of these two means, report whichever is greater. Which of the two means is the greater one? 1.40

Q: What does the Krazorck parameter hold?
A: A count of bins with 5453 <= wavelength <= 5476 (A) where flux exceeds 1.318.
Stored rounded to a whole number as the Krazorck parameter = 4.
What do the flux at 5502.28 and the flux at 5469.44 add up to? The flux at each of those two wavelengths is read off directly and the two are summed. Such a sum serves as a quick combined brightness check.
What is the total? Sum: 2.57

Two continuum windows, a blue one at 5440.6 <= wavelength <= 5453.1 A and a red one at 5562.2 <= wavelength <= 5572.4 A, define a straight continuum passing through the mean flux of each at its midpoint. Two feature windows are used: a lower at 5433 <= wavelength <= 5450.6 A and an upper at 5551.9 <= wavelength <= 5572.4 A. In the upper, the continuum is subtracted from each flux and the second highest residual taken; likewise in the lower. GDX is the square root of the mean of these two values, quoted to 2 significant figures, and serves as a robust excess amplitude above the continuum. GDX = 0.25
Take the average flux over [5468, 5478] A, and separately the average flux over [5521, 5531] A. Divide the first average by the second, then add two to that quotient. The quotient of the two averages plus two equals 2.957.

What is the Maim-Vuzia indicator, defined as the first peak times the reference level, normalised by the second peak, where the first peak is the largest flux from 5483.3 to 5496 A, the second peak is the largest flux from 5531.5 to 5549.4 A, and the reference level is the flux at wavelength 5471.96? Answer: 1.18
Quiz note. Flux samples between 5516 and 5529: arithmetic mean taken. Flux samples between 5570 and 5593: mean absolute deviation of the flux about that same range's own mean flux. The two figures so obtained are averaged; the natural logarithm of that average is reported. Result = -0.39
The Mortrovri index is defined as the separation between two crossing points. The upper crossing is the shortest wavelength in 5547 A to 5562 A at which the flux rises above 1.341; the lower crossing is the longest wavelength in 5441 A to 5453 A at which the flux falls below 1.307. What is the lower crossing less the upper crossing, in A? -101.3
